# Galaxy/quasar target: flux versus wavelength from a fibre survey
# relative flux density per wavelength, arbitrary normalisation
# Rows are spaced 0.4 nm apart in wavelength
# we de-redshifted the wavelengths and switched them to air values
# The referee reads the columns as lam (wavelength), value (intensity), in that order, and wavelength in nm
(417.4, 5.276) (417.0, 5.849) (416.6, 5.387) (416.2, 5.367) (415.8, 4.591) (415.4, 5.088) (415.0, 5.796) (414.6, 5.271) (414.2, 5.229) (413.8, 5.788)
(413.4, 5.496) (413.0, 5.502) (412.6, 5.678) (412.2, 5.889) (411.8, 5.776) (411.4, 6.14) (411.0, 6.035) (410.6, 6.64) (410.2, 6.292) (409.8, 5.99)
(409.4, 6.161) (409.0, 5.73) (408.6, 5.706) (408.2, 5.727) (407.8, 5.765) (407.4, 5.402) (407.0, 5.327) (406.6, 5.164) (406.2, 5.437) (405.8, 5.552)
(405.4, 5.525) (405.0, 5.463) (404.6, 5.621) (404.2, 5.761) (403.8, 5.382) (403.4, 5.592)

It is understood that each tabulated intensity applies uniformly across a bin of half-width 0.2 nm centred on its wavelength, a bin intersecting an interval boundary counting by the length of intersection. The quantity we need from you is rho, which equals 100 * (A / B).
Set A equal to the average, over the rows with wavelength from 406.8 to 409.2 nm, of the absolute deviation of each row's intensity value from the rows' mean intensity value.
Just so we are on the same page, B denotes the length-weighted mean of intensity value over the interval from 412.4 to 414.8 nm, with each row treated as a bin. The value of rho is 3.0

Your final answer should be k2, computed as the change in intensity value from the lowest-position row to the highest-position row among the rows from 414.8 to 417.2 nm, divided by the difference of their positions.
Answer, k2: 0.03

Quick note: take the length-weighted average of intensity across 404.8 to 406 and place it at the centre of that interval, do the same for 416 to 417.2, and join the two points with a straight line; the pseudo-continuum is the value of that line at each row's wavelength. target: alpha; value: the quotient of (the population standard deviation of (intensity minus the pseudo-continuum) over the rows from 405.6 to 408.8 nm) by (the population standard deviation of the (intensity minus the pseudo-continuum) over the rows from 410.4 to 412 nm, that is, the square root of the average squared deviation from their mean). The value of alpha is 0.64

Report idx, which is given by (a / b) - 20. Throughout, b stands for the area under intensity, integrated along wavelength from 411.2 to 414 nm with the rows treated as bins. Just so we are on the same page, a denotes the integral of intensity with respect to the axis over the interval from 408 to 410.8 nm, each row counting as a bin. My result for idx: -19.0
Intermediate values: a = 16.9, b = 16.1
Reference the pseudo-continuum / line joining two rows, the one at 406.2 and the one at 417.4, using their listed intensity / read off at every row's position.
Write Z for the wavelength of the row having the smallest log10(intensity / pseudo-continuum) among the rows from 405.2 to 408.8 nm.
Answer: 406.6 nm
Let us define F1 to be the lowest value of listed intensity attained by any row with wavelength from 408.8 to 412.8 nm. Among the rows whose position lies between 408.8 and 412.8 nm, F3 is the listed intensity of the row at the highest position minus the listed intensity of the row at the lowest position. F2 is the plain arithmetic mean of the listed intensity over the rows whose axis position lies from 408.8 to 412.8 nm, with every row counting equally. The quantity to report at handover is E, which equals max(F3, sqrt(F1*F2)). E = 5.85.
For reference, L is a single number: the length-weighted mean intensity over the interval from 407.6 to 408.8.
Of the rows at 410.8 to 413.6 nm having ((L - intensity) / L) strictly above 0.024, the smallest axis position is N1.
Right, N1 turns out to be 413.0 nm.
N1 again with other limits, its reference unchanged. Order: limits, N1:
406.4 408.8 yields 406.6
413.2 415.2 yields 413.4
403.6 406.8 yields 403.8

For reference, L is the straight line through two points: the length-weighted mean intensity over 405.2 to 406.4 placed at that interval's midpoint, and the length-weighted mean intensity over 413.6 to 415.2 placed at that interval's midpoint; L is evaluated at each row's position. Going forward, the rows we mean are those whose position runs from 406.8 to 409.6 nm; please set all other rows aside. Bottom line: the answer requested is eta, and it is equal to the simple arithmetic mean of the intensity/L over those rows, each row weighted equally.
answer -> 1.03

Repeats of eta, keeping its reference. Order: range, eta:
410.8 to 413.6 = 1.05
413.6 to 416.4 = 0.96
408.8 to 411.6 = 1.11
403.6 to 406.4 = 1.01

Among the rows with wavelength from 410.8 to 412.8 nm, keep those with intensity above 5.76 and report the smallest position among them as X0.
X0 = 411.0 nm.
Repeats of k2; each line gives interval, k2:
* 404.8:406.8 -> -0.19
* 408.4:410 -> 0.24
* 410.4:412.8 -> -0.48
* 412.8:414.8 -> -0.14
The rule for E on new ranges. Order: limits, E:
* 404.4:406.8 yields 5.31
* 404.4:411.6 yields 5.45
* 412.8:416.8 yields 4.96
